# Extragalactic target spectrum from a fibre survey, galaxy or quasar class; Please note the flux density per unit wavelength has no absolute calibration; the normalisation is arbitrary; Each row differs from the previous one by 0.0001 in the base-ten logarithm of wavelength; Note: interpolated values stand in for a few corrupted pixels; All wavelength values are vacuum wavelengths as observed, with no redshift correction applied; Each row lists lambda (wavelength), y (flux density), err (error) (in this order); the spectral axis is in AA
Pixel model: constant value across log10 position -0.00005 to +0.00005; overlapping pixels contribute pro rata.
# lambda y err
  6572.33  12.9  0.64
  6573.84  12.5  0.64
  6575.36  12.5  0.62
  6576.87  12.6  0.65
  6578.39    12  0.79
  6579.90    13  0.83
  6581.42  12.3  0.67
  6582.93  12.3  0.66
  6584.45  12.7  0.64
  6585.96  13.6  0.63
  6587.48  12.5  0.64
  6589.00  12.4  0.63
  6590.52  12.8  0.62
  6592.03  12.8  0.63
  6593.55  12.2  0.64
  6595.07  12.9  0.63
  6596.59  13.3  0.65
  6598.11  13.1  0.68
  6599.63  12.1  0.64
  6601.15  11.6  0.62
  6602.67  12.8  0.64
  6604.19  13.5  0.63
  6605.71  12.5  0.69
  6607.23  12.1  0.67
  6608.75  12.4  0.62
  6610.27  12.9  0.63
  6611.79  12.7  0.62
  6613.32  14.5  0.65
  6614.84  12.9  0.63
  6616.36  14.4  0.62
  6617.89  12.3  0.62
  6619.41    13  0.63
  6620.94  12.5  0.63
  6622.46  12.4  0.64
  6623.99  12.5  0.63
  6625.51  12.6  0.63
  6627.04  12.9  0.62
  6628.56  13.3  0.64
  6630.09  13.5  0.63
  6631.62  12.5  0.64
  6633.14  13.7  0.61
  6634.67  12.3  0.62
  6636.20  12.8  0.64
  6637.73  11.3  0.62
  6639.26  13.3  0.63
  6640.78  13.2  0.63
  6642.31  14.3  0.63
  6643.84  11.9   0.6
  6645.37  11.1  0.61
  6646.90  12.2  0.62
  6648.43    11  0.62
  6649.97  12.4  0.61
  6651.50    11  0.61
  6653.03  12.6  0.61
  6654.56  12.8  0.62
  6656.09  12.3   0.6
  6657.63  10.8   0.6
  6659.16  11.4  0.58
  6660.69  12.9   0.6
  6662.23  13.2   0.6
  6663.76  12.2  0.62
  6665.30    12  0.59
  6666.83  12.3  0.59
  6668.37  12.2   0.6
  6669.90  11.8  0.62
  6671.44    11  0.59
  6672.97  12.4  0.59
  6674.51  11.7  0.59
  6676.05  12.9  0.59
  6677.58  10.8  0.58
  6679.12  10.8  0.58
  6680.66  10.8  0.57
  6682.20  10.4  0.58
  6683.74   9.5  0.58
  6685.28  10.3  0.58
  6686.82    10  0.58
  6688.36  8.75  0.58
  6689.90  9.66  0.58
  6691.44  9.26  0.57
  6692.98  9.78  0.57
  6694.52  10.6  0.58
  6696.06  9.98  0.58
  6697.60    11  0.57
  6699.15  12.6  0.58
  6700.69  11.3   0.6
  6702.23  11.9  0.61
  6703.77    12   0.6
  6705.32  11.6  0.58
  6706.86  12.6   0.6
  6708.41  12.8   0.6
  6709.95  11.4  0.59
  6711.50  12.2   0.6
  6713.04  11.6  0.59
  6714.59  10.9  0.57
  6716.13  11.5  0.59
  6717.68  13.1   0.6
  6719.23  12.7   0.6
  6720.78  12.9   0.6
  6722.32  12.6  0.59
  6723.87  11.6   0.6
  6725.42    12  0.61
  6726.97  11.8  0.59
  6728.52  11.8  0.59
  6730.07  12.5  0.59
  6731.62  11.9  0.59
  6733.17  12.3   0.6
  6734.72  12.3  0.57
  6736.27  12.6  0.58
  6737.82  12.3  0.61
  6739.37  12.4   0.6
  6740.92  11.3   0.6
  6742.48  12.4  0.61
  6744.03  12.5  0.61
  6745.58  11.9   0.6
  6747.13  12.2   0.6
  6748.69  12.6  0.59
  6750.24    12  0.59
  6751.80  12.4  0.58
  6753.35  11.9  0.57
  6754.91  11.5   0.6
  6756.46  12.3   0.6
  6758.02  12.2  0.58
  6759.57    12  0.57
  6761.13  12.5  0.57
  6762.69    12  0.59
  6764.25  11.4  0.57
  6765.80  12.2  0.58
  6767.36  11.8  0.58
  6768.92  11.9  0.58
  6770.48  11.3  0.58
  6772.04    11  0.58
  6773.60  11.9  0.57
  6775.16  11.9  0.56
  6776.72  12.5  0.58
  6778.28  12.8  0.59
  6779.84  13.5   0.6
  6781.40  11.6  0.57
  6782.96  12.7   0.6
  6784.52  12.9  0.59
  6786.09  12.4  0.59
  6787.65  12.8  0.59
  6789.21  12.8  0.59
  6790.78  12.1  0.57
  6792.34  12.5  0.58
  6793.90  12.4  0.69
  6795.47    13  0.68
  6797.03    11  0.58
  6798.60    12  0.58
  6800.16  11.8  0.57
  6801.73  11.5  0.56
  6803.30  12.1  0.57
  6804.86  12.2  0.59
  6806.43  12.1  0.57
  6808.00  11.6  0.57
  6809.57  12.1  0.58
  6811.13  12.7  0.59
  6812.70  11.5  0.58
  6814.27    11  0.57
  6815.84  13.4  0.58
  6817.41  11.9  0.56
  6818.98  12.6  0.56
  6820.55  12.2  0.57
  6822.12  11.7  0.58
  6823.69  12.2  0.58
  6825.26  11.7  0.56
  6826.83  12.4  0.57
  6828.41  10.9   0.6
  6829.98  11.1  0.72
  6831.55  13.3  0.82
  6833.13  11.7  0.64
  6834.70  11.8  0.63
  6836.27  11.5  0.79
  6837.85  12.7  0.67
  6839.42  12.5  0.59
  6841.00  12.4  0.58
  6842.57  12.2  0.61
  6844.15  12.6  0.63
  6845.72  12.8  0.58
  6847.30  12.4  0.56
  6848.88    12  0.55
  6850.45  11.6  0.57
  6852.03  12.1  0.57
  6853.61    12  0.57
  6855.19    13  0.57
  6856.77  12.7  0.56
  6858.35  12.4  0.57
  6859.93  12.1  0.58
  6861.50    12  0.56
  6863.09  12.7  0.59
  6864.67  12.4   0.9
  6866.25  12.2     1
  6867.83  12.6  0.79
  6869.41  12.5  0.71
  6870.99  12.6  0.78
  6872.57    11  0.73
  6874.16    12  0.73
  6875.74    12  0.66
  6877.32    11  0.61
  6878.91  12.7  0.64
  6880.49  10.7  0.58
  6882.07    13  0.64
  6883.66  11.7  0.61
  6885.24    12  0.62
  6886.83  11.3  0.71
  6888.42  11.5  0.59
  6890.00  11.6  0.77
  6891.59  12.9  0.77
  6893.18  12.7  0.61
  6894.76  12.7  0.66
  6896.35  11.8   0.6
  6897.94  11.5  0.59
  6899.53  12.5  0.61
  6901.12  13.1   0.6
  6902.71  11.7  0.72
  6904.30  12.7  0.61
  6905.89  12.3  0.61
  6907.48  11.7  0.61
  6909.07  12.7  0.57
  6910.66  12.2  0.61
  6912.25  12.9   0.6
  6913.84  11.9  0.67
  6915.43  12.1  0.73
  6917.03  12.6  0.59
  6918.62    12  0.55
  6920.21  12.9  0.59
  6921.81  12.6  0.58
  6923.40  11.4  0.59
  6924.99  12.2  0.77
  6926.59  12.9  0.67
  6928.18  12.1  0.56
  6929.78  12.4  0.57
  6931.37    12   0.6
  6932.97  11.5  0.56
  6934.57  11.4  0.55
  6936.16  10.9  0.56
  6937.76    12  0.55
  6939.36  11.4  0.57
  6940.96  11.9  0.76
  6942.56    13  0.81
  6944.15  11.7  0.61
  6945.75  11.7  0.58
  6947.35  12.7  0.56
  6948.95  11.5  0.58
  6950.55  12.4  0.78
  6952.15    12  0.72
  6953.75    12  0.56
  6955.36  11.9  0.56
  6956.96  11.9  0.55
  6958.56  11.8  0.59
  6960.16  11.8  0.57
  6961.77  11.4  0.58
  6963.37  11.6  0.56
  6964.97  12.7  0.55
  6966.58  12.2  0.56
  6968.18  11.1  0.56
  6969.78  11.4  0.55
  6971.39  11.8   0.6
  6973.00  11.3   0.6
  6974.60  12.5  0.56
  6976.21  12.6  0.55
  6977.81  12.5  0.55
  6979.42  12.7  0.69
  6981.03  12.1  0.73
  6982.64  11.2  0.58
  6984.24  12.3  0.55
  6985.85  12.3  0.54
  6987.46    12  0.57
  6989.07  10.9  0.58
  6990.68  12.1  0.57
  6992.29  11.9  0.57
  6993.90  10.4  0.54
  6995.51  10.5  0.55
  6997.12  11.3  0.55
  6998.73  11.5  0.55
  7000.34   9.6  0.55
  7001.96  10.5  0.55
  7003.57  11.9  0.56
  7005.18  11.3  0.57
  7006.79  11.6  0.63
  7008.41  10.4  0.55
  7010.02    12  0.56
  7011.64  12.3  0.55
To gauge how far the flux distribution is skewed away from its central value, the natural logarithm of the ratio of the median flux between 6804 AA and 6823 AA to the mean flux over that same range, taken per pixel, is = 0.001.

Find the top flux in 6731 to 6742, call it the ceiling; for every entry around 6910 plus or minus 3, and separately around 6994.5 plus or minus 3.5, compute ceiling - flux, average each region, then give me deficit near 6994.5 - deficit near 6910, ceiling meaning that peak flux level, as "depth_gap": 1.3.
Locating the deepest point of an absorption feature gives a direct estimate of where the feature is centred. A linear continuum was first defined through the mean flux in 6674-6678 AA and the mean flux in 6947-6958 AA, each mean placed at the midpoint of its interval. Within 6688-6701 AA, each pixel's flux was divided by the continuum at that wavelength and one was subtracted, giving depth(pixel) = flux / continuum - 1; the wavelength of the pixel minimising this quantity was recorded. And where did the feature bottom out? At 6688.36 AA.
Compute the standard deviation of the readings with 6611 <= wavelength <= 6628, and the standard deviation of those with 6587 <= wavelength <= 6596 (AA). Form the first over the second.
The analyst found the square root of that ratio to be 1.7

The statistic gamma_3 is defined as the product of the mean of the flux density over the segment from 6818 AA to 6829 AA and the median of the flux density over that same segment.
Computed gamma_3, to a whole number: 146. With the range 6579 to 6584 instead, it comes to 154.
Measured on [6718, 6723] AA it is 162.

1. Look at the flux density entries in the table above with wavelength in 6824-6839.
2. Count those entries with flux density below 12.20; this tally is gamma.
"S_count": 6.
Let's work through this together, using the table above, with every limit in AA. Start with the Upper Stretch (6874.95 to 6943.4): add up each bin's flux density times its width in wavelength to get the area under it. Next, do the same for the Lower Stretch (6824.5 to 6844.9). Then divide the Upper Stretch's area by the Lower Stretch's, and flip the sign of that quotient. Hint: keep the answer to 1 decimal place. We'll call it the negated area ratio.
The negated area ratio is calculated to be -3.4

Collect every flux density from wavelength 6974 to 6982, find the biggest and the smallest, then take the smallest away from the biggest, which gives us 0.60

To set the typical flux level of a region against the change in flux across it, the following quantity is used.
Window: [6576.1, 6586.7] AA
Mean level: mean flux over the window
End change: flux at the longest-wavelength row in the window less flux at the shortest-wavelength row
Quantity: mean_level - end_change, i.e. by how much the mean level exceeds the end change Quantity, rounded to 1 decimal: 11.6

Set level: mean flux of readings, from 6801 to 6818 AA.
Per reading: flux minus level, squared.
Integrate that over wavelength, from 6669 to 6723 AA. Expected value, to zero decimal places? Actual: 100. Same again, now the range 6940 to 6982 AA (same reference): 10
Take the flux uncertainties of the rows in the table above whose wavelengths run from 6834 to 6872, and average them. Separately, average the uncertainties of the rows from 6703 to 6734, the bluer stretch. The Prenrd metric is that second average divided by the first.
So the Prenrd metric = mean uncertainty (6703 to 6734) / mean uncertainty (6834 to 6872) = 0.92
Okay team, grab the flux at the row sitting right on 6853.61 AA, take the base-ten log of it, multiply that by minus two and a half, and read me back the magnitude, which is -2.70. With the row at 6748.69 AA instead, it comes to -2.75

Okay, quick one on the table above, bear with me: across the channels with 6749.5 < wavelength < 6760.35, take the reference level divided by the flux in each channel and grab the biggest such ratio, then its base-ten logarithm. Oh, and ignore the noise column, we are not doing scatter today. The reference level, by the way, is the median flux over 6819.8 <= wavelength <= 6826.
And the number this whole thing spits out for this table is 0.017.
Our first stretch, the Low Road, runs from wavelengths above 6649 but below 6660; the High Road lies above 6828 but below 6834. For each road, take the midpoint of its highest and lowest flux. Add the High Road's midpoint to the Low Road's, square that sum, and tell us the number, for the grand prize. 571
